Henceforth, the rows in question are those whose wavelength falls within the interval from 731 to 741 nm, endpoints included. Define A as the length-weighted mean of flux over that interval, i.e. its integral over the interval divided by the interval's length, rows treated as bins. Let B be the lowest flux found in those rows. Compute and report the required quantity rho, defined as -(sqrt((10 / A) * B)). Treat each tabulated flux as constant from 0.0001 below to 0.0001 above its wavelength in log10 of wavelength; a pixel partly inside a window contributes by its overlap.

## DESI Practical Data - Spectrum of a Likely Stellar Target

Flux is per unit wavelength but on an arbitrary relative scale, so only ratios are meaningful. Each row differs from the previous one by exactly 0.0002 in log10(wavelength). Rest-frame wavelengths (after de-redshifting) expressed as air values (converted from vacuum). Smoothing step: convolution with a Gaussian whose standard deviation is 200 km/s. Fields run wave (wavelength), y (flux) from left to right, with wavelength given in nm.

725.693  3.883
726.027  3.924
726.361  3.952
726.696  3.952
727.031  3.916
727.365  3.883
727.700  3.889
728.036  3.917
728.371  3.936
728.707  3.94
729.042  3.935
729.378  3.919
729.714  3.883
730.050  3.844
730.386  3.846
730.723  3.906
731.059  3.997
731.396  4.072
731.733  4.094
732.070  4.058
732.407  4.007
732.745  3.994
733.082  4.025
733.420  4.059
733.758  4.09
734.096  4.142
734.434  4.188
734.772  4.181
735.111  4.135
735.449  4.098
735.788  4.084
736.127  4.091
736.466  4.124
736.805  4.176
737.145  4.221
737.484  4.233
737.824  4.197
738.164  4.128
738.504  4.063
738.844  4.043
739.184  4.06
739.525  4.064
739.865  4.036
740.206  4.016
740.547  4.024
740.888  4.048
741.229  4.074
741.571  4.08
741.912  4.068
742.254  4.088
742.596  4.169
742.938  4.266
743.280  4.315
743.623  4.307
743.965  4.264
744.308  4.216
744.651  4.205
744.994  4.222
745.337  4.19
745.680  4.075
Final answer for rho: -3.12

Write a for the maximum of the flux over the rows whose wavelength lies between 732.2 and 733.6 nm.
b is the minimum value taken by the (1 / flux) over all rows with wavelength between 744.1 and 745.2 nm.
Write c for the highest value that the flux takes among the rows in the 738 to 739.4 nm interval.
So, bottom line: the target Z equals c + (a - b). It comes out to 7.95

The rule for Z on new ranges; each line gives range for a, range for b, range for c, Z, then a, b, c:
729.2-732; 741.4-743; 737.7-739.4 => 8.06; 4.094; 0.234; 4.197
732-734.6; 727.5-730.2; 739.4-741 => 8.00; 4.188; 0.254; 4.064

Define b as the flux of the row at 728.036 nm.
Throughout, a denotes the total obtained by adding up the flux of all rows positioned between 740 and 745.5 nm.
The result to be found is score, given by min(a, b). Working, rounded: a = 66.6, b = 3.917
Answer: 3.92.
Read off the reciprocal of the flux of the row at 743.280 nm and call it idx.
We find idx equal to 0.232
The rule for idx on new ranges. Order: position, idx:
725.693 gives 0.258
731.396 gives 0.246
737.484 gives 0.236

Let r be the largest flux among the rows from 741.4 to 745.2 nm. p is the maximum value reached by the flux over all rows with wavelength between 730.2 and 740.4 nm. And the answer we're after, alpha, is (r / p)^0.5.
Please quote 1.01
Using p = 4.233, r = 4.315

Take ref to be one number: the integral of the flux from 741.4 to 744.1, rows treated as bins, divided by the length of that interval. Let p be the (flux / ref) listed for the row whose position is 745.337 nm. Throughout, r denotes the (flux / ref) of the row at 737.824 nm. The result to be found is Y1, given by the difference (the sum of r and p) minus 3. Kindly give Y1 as -1.000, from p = 1.00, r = 1.00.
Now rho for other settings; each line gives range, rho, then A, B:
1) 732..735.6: -3.13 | 4.09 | 3.994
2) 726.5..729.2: -3.15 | 3.92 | 3.883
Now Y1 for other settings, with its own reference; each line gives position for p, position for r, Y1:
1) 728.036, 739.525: -1.097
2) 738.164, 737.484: -1.006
